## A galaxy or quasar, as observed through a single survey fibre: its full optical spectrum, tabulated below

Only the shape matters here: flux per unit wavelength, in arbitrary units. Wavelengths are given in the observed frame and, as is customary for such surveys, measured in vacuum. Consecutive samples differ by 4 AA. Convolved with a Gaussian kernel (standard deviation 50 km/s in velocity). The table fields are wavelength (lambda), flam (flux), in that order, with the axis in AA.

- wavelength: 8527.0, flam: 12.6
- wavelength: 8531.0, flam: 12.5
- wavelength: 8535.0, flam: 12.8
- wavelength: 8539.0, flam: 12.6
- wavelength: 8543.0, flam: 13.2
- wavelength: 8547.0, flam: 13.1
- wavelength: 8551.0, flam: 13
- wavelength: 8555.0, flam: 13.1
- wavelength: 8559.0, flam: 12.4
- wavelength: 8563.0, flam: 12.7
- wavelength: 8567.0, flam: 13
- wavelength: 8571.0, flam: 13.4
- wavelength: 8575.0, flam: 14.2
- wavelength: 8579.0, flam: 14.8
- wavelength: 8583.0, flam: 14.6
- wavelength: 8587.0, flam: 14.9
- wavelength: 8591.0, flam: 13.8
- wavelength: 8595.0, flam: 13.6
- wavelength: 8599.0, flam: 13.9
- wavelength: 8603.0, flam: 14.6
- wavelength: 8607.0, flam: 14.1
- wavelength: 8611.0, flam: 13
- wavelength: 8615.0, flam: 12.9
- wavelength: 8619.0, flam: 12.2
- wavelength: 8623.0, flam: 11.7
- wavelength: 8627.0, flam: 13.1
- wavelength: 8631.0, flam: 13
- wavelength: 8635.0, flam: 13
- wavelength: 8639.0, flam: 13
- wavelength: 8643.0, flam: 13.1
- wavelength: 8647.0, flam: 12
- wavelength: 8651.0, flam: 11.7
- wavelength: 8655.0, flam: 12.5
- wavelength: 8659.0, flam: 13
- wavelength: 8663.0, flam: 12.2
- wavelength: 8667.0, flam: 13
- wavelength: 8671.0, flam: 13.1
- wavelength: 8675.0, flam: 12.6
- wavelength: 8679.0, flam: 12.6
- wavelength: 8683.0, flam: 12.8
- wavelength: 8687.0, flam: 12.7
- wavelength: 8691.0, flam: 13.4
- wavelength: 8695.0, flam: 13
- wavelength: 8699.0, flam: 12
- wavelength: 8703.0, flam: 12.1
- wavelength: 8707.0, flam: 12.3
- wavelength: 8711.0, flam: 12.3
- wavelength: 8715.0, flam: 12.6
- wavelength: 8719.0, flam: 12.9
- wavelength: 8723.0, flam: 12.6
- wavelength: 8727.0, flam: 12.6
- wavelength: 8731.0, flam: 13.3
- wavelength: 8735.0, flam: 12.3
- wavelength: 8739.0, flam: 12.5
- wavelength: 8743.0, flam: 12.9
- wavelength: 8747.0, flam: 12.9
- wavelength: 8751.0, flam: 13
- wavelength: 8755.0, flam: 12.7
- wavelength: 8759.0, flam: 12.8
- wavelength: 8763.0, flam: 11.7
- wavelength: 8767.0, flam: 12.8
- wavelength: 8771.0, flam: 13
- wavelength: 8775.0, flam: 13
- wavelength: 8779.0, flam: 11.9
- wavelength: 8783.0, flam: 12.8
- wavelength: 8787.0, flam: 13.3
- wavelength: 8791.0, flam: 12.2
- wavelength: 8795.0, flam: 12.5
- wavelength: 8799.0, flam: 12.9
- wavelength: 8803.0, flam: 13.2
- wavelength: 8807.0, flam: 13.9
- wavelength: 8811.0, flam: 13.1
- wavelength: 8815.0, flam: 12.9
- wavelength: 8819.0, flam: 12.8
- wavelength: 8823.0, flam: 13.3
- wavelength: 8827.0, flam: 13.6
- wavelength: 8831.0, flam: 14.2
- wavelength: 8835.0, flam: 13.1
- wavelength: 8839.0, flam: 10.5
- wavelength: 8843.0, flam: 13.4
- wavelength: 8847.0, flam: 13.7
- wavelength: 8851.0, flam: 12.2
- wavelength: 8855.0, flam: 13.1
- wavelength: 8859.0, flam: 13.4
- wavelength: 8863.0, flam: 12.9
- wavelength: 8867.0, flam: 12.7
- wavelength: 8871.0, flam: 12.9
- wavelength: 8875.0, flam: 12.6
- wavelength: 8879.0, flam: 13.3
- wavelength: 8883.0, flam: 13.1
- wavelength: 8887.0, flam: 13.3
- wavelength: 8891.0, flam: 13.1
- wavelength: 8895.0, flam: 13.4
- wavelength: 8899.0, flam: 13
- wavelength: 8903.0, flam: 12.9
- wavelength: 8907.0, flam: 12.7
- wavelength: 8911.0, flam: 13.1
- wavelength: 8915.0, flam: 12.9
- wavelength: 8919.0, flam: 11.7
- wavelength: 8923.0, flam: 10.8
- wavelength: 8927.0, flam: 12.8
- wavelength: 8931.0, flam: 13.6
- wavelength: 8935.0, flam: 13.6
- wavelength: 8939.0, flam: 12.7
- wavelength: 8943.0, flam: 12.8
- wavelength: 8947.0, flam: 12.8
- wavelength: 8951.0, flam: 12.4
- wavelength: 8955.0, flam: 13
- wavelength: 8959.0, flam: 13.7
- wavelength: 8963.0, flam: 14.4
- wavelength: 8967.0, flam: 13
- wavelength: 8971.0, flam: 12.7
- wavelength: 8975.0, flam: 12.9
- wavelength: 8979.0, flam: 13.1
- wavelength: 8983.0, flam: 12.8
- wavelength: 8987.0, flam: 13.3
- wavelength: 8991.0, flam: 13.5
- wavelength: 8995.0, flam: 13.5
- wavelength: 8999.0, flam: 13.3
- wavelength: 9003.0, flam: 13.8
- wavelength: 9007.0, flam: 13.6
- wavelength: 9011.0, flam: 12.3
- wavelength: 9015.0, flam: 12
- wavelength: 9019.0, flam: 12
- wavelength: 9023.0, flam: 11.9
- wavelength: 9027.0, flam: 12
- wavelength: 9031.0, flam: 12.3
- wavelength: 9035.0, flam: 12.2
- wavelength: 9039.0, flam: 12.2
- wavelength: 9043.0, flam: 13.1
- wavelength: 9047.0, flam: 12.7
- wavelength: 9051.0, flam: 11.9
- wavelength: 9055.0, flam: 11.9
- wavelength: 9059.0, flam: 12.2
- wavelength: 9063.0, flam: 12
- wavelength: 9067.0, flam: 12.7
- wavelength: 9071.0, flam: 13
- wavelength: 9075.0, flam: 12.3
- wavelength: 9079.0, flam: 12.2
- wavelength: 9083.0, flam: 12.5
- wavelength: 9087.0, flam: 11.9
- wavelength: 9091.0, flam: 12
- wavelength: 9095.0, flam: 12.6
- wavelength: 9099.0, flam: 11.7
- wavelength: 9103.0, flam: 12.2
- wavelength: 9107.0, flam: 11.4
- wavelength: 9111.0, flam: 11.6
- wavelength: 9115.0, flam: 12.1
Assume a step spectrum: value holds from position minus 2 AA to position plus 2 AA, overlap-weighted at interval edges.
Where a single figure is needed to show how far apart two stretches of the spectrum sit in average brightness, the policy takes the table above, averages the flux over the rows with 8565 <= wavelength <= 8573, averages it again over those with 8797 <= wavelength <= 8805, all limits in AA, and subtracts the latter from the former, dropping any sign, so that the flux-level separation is 0.15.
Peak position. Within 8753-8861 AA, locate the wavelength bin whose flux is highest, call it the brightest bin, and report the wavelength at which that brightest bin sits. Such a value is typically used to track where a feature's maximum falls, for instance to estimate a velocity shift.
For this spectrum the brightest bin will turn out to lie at 8831.0 AA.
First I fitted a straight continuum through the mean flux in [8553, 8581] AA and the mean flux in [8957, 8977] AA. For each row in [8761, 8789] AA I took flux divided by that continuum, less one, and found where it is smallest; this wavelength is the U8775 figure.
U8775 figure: 8763.0 AA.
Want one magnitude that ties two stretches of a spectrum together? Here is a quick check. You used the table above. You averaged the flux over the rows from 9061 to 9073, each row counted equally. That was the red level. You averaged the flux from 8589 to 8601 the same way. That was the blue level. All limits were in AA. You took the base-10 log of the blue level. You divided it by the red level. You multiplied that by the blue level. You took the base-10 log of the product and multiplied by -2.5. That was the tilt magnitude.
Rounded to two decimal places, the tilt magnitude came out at -0.24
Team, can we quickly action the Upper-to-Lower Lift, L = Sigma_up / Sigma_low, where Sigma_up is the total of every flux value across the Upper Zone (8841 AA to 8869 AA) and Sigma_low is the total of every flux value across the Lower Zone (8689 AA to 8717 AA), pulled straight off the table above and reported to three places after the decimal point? 1.042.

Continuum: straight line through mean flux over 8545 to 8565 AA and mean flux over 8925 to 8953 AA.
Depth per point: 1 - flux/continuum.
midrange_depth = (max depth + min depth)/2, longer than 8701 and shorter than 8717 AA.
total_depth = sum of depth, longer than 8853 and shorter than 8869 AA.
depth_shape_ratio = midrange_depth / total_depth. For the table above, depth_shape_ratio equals -1.6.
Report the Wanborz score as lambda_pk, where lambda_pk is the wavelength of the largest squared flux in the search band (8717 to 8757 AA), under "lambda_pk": 8731.0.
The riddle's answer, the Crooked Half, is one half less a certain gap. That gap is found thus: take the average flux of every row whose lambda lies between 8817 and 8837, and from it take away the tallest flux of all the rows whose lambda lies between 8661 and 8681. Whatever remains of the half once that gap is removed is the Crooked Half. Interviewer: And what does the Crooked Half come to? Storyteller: 0.2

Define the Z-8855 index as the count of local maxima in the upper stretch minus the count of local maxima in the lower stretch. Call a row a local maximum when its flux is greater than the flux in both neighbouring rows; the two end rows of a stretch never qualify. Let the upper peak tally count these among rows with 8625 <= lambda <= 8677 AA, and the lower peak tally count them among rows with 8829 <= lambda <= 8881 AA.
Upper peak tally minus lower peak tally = 0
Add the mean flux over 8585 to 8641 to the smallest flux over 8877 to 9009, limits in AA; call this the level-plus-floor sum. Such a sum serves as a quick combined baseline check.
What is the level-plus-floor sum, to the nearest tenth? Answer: 24.1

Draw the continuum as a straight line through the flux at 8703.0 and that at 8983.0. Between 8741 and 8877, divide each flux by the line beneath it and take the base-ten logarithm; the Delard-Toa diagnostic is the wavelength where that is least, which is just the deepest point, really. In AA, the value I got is 8839.0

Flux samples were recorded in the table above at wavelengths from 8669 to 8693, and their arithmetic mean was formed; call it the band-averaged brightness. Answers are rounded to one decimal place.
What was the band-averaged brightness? 12.9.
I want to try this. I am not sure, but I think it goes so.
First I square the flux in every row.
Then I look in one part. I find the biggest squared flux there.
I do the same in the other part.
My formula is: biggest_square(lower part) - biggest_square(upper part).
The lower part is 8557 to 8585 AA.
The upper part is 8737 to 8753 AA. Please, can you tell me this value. 50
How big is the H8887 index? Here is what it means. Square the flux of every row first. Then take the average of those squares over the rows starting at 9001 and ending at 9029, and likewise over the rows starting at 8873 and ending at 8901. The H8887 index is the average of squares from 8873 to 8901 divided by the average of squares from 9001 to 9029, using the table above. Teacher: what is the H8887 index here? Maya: 1.09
